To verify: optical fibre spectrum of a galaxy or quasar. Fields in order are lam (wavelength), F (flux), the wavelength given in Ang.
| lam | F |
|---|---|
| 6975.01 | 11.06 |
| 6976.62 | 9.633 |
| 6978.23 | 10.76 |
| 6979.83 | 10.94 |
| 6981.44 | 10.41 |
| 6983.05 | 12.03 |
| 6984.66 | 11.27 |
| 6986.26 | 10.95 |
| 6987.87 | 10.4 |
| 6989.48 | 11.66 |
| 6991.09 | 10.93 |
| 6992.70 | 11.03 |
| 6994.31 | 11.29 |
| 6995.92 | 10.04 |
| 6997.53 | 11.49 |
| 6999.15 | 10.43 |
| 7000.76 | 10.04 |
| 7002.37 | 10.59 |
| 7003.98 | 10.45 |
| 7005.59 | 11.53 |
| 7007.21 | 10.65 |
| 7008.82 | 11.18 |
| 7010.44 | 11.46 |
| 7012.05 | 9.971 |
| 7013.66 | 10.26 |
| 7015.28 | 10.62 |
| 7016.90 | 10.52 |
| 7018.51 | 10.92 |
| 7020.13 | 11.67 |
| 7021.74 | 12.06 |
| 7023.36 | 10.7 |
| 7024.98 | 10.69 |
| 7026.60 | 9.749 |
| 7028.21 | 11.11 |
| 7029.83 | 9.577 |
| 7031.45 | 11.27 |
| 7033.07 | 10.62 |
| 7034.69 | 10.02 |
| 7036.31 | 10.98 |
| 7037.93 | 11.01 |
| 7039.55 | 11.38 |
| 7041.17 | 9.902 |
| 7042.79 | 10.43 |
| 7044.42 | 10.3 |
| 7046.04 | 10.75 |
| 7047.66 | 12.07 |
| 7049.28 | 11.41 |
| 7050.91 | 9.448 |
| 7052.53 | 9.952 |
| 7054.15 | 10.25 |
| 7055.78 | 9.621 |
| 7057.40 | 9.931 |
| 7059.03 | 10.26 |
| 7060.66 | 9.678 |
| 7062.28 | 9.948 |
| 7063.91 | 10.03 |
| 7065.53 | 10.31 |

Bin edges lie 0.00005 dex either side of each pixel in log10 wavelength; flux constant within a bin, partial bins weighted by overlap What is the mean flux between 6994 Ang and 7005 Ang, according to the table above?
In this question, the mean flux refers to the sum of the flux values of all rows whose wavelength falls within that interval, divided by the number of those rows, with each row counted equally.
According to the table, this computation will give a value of 10.6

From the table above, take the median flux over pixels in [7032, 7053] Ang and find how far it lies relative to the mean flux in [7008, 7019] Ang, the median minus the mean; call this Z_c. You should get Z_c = -0.08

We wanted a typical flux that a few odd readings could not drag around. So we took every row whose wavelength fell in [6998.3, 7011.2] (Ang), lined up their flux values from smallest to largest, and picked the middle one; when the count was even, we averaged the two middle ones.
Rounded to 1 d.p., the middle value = 10.6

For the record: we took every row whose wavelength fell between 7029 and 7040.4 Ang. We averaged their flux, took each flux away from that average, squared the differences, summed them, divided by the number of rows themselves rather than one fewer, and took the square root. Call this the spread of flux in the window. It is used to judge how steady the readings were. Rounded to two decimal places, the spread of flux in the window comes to 0.62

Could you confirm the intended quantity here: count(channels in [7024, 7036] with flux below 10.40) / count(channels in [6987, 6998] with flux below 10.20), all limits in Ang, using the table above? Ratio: 3.0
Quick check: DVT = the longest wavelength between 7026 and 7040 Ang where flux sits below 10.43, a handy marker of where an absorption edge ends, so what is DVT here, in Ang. 7034.69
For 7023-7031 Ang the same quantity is 7029.83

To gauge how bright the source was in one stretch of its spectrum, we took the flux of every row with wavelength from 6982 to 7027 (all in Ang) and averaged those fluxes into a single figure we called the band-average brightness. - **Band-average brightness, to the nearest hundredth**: 10.88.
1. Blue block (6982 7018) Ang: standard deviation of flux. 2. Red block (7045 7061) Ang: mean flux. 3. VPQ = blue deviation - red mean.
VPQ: -9.8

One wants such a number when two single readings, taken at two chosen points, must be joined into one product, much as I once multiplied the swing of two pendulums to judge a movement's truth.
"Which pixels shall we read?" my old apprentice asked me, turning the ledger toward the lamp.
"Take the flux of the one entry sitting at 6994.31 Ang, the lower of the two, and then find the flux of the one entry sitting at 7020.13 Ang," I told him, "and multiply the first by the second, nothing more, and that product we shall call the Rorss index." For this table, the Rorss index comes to 132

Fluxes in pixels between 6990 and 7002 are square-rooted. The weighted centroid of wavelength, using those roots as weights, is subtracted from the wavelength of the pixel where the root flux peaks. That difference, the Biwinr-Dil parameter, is 1.6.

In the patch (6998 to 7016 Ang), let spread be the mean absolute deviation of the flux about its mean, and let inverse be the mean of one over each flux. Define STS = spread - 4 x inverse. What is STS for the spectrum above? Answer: 0.026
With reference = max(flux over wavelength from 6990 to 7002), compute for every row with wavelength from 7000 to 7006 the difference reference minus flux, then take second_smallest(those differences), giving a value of 0.90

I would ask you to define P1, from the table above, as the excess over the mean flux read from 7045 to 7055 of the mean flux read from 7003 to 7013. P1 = 0.2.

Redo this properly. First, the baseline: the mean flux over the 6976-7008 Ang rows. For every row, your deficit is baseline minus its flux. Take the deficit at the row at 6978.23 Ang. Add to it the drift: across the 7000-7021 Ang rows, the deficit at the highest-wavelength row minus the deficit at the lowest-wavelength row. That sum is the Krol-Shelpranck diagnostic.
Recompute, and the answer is -1.6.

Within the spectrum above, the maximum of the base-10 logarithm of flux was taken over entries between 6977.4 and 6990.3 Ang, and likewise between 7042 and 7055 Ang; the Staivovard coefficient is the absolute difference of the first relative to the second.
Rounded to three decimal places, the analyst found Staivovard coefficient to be 0.001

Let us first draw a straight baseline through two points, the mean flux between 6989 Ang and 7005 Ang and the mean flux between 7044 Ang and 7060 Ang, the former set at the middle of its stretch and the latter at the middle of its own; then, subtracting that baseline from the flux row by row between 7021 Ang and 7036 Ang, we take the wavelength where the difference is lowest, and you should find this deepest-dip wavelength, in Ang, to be 7029.83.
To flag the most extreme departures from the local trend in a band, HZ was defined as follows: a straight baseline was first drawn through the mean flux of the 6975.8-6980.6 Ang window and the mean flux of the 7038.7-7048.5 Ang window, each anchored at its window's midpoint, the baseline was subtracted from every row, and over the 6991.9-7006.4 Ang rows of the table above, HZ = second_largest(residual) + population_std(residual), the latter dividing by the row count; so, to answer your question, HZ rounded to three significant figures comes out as 1.49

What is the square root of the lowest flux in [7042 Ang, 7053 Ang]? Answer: 3.07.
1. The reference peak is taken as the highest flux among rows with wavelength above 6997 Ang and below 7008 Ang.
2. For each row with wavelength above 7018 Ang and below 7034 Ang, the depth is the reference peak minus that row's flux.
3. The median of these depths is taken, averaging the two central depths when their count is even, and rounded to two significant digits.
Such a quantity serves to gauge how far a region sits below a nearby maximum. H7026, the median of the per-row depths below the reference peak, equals 0.72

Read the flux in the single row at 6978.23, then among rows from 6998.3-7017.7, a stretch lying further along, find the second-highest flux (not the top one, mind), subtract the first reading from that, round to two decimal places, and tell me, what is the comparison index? 0.70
